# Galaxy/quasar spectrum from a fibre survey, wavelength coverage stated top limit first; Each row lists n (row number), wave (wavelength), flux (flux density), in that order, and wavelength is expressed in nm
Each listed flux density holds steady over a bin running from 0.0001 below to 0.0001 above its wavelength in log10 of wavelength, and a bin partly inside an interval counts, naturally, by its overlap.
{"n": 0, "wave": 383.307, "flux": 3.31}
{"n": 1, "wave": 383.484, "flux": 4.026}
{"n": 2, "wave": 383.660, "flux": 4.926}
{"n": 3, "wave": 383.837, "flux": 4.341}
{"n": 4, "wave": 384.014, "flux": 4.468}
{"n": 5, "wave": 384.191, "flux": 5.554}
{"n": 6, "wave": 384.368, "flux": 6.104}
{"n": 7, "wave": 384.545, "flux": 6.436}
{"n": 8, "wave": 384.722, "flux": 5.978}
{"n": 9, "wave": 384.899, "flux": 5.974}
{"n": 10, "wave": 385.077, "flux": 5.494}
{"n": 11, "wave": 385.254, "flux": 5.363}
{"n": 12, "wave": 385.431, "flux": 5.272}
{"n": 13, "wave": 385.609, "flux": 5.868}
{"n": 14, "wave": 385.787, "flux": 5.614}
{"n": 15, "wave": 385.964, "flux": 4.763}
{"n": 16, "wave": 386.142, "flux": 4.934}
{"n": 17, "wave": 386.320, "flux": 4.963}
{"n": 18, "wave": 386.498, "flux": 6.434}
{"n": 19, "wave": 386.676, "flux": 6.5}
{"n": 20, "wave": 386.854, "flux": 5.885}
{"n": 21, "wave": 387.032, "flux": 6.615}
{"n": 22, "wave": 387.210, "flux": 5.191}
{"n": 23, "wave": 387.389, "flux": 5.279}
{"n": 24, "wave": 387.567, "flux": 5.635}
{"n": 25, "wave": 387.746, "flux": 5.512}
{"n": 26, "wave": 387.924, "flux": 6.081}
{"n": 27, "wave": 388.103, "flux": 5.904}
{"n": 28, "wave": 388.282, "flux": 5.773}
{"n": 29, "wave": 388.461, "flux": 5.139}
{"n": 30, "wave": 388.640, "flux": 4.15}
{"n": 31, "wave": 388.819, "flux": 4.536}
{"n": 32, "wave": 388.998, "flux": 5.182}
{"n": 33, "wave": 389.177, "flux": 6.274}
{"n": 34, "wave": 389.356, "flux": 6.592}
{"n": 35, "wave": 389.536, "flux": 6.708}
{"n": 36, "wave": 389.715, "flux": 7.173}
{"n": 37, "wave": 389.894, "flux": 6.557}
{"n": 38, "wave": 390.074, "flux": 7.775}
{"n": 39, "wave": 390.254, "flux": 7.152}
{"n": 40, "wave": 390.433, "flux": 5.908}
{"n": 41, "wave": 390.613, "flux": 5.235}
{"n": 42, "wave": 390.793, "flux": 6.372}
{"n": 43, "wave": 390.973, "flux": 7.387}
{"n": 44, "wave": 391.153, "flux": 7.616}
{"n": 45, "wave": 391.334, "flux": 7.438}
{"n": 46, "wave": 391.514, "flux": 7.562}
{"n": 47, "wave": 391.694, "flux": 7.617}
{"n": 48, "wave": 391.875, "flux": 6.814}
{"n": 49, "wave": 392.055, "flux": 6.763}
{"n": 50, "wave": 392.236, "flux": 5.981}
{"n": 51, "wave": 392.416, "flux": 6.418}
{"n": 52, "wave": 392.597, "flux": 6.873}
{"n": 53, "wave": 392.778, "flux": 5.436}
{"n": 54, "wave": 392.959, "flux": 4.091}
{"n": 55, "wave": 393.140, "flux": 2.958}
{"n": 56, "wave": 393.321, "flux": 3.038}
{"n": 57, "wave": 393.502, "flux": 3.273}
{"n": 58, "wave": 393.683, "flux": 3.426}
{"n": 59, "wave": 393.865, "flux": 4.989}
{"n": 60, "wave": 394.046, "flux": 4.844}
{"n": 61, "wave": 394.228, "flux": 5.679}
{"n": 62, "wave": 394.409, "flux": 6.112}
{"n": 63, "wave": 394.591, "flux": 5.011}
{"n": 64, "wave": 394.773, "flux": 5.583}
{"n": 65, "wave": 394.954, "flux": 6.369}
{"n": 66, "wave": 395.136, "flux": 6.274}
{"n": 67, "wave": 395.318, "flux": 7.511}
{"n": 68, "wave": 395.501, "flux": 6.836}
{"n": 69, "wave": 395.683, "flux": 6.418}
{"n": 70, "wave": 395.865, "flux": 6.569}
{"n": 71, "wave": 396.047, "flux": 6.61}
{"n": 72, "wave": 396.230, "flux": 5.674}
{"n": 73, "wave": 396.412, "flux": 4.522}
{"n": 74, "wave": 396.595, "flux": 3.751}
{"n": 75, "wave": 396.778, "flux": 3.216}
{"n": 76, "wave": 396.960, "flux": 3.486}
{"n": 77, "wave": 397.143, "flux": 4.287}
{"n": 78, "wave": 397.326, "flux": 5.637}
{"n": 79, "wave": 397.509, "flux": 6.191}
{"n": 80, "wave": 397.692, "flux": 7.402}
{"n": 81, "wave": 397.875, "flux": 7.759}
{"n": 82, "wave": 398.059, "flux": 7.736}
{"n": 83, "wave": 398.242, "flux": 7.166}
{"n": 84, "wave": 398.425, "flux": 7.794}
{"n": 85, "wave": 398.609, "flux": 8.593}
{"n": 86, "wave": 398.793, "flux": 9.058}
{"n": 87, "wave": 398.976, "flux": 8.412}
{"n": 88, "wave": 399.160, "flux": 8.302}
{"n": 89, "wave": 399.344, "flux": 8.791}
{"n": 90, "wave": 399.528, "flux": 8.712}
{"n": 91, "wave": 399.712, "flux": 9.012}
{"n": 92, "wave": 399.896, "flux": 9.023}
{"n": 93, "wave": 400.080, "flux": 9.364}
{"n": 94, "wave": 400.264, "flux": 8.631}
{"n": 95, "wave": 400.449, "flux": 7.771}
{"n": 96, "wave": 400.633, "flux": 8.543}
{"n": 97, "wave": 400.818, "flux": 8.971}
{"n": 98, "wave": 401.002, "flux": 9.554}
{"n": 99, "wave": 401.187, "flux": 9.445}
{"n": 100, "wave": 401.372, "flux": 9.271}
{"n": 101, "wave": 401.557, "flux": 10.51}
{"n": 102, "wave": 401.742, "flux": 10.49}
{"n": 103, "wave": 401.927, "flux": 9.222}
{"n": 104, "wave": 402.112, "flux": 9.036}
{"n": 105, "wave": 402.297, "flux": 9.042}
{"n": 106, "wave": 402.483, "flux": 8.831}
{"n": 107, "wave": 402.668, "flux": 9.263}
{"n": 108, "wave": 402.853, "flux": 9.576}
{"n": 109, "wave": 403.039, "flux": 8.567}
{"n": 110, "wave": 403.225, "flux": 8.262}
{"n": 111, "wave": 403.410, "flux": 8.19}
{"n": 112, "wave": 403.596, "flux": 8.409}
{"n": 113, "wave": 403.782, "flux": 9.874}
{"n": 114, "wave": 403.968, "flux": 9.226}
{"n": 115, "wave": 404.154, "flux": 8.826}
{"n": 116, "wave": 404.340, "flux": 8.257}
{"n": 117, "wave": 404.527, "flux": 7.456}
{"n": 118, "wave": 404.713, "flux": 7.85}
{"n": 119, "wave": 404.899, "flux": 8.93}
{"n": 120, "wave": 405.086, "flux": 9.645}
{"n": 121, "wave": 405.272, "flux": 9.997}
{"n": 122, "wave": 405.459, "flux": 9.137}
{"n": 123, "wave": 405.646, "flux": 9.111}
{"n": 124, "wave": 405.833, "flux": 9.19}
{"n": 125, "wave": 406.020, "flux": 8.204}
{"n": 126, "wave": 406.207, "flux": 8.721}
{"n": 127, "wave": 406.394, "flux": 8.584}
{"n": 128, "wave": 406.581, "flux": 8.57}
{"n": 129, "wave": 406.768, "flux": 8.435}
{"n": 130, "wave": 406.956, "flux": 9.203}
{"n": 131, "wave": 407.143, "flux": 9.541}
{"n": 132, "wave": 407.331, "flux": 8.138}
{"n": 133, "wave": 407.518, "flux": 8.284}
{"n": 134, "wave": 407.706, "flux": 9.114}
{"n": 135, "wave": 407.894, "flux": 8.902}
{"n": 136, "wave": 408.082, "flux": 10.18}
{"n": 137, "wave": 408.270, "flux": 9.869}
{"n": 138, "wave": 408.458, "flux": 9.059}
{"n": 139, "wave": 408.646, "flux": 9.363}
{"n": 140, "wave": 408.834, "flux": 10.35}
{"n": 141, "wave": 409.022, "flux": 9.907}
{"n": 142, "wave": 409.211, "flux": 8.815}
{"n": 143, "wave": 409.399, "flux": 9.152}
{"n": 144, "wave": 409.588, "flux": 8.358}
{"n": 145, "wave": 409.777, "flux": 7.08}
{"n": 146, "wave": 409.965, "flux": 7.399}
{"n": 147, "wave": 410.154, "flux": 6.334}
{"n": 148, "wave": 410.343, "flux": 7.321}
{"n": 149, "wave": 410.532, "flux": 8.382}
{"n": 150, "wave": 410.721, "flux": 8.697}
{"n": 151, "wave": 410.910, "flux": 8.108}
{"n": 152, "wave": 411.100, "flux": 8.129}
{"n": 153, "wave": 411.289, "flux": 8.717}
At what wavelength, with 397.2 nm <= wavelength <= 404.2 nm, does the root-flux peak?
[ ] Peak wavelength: 401.557 nm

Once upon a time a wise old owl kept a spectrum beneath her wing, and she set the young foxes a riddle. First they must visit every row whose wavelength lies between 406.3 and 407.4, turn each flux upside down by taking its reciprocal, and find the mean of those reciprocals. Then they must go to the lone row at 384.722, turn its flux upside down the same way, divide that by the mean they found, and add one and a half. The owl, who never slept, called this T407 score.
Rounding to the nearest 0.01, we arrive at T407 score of 2.96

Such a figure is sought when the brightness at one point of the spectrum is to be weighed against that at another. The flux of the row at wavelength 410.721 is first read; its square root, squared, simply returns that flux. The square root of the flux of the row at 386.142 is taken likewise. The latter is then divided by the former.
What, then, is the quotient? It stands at 0.26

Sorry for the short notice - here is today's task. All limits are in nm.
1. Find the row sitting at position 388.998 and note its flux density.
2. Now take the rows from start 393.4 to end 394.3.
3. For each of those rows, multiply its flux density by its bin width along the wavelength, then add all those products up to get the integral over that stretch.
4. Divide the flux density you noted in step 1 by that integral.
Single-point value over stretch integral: 1.3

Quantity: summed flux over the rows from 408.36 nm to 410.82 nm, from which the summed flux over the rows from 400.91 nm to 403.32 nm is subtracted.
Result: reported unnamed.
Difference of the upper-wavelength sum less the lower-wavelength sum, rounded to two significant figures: -11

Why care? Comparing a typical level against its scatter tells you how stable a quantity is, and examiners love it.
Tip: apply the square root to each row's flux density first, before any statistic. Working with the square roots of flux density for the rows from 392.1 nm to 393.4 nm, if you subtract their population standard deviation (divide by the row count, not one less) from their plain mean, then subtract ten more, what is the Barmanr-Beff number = -8.1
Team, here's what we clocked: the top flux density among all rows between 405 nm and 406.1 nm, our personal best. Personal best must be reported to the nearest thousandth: 9.997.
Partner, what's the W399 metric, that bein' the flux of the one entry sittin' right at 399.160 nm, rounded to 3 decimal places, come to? 8.302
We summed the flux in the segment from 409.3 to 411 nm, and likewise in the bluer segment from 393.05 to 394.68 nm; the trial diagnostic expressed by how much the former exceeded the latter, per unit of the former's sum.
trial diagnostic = 0.44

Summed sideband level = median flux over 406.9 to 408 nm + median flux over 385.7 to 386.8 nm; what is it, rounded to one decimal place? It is 14.3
